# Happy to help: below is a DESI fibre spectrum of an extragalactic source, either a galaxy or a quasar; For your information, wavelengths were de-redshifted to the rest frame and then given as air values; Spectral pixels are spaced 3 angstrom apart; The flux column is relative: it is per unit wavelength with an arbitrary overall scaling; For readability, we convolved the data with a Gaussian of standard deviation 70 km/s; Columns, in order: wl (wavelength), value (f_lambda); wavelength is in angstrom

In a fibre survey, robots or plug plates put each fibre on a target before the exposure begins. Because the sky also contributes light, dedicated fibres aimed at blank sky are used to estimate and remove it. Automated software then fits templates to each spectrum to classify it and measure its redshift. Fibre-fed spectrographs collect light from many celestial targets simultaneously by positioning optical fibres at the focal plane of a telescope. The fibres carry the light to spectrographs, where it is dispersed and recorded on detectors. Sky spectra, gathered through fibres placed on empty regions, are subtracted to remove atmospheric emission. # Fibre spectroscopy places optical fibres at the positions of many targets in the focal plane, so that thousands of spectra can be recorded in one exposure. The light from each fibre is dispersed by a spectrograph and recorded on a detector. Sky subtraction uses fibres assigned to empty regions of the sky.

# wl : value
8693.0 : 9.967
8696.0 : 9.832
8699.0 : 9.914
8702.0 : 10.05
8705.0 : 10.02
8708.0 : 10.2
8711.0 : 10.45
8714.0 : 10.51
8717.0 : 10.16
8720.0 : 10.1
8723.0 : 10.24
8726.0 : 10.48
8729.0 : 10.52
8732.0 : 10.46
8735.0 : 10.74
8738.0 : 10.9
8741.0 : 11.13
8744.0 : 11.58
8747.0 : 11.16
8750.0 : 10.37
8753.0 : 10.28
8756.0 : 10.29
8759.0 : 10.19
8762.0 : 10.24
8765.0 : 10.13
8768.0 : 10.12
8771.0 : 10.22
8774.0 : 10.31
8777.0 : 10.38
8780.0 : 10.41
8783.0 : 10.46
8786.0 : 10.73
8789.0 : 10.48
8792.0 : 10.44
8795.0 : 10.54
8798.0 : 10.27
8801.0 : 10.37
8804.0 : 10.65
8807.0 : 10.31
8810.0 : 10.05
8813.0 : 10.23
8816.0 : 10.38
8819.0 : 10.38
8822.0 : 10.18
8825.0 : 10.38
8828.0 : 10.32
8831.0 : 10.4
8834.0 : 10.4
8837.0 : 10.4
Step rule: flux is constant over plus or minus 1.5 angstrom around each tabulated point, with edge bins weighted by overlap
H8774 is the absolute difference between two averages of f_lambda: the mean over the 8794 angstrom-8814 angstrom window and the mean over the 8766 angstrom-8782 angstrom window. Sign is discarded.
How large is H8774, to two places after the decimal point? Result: 0.06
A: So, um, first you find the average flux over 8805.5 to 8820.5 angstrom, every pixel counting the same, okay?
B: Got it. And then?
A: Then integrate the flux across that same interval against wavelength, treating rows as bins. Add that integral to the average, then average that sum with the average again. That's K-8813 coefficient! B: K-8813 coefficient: 87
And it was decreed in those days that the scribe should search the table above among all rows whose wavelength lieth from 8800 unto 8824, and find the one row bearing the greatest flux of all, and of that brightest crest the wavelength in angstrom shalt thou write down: 8804.0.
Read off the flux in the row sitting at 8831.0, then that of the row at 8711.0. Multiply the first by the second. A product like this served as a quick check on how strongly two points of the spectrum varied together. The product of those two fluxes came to 108.7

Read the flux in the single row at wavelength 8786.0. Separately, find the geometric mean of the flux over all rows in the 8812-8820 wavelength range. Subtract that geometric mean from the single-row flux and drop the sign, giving 0.40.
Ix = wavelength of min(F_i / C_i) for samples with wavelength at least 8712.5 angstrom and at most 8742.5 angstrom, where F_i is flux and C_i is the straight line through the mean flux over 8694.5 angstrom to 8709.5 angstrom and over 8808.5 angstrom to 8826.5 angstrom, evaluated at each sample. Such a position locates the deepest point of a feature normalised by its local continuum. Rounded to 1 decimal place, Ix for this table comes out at 8720.0 angstrom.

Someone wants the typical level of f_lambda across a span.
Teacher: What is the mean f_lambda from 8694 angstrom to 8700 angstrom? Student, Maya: 9.9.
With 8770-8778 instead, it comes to 10.3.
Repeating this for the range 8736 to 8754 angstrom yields 10.9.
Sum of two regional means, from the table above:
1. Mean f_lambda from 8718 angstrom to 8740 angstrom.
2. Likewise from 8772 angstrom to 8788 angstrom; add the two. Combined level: 20.9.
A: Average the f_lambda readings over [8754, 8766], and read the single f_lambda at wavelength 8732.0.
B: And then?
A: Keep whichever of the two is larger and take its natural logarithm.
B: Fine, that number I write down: 2.35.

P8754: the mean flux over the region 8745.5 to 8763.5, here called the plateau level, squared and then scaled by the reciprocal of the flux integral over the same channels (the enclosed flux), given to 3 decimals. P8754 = 0.579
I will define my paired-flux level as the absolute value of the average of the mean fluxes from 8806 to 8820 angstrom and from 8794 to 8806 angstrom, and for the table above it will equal 10.4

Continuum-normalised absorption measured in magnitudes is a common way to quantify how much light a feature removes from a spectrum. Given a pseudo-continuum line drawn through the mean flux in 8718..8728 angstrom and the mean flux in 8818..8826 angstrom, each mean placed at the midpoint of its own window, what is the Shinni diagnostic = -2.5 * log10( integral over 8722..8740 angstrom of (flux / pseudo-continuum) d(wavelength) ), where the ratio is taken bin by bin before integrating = -3.2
